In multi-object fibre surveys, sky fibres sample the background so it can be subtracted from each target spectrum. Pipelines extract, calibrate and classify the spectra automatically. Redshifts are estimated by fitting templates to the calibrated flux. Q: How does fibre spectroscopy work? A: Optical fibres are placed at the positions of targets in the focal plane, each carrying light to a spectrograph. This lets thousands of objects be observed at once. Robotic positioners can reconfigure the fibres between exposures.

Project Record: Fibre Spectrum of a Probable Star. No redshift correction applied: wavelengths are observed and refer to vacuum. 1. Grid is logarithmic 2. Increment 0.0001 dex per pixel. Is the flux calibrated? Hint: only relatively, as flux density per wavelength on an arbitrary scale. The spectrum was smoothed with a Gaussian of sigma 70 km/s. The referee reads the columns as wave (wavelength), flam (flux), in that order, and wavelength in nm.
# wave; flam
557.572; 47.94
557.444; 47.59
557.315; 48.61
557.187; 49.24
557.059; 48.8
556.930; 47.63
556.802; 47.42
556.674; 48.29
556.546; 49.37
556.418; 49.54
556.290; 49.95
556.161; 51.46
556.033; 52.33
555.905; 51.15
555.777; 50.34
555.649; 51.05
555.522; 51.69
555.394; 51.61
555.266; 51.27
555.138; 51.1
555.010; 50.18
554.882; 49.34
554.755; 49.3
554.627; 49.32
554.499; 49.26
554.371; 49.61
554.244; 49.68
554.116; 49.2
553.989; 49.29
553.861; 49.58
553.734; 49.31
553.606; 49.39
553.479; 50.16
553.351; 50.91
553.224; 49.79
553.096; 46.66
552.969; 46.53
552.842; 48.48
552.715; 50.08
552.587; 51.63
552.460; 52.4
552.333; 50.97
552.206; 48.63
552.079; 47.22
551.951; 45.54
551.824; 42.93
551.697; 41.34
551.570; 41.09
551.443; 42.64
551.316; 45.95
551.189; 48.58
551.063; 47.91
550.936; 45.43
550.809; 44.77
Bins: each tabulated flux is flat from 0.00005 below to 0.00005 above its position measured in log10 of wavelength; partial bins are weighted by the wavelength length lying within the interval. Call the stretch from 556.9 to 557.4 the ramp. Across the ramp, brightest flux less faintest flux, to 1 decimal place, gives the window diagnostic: 1.6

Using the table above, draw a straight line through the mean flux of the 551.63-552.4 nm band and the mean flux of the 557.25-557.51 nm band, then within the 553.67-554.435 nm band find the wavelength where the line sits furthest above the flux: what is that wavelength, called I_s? 554.116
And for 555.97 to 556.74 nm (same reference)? 556.674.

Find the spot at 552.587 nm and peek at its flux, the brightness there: 51.63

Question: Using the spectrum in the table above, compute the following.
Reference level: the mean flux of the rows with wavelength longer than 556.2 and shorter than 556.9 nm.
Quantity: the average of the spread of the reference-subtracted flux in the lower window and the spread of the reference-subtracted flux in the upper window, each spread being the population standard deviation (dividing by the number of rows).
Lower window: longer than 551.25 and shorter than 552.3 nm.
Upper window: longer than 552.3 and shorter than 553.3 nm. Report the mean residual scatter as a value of 2.33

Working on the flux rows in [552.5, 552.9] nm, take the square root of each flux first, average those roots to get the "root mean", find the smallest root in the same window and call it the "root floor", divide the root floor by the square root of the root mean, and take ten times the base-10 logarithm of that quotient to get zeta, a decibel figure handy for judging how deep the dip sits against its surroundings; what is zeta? 4.18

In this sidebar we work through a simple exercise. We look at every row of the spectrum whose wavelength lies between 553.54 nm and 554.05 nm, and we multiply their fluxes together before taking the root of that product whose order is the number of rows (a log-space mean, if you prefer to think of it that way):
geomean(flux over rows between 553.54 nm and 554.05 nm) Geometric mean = 49.4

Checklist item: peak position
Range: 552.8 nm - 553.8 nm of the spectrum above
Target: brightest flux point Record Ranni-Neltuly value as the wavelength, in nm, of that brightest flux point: 553.351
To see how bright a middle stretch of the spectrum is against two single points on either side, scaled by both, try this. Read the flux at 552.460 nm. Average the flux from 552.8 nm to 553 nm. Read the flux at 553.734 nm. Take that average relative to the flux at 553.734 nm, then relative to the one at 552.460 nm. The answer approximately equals 0.0184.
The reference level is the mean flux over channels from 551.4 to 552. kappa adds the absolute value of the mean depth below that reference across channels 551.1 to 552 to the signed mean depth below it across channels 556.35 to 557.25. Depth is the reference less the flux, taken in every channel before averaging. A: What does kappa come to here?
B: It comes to -5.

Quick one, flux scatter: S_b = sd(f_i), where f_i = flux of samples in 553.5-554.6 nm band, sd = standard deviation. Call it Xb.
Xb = 0.2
